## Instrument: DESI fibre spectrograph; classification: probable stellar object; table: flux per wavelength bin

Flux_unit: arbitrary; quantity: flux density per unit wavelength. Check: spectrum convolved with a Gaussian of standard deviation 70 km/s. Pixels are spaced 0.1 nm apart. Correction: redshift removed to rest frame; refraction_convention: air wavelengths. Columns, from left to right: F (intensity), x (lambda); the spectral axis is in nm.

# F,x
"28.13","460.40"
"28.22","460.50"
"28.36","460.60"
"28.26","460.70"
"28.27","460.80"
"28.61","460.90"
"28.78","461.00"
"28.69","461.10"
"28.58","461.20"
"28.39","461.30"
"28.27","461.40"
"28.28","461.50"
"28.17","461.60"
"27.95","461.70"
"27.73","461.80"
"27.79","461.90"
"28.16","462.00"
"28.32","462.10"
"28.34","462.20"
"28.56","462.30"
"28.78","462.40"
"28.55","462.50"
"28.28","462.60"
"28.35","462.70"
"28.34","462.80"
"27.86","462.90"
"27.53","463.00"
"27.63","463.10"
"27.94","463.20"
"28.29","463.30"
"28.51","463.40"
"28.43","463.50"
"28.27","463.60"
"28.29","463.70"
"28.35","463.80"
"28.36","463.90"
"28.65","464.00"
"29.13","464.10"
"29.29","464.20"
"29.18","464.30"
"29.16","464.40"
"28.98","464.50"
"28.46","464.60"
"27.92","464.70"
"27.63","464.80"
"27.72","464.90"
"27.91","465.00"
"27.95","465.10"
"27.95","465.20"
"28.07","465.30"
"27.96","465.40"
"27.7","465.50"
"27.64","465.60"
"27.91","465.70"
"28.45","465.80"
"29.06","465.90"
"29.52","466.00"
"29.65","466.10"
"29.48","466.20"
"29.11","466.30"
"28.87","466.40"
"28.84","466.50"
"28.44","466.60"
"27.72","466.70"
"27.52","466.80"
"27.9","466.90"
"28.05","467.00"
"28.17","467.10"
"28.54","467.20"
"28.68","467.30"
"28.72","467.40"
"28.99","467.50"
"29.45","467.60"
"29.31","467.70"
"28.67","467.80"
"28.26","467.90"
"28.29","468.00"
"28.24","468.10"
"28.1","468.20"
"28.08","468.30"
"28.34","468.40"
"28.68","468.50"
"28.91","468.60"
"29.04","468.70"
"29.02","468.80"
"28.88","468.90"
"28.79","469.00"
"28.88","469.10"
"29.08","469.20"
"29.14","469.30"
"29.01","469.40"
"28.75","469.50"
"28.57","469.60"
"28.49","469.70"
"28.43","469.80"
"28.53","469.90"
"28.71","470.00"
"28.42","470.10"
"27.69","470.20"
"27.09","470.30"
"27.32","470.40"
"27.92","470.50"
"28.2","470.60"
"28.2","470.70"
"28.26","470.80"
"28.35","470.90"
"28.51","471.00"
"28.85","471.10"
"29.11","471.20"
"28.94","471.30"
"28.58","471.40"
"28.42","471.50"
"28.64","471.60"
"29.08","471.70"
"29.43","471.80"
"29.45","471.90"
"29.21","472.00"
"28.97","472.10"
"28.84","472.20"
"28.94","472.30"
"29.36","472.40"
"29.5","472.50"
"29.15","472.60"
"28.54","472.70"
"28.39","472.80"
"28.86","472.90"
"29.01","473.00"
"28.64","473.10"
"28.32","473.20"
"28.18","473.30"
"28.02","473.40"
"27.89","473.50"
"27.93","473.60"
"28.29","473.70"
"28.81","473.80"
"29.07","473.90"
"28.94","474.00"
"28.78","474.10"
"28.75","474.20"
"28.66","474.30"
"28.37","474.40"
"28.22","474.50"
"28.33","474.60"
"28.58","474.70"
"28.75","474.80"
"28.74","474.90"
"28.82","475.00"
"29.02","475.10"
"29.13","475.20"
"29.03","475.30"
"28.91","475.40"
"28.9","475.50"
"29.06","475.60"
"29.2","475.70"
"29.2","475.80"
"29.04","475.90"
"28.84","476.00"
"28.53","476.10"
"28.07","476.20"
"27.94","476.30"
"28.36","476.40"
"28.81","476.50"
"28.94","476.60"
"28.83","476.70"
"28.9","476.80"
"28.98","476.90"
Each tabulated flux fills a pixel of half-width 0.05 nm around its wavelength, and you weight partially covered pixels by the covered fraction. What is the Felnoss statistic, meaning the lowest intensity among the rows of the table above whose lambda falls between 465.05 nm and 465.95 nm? 27.64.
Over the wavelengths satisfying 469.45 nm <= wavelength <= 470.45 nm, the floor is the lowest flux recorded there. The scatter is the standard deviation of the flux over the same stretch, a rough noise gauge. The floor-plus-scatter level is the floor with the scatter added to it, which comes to 27.7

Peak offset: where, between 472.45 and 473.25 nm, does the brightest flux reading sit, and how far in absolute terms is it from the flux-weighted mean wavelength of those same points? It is 0.35 nm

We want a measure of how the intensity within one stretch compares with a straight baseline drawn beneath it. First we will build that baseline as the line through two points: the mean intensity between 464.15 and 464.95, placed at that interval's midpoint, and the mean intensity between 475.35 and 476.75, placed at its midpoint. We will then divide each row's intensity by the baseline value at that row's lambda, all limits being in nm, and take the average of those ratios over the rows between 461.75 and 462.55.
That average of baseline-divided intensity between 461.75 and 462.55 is 0.99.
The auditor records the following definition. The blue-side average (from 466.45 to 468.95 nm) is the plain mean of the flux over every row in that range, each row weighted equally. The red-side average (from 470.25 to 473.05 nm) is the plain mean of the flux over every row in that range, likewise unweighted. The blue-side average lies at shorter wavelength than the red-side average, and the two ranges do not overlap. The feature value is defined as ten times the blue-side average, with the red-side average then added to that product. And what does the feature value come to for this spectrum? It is 313.8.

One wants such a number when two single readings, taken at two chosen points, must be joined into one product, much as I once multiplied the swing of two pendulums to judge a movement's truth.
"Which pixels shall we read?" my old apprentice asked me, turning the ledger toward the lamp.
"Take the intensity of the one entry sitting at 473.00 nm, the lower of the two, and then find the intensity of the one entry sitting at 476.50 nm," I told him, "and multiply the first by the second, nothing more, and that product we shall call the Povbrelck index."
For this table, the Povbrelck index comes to 836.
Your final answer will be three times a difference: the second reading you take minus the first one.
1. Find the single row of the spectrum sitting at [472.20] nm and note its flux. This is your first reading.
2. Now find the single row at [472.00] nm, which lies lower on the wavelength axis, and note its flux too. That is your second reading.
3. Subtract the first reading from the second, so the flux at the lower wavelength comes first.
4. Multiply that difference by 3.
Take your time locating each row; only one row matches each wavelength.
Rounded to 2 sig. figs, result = 1.1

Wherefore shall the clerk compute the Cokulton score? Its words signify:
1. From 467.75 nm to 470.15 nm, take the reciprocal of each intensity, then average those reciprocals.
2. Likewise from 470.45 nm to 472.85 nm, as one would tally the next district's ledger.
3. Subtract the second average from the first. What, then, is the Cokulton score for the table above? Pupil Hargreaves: 0.0002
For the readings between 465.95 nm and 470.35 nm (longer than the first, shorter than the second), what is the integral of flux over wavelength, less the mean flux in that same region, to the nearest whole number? 97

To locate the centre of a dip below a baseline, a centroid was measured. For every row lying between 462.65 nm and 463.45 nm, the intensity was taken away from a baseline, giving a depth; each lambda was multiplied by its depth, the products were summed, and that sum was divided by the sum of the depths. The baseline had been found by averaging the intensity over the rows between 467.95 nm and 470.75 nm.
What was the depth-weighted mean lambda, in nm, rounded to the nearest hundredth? 463.03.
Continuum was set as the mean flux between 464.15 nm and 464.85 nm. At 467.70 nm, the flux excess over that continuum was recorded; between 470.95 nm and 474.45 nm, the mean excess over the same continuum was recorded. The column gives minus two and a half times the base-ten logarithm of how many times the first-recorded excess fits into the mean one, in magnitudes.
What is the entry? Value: 2.1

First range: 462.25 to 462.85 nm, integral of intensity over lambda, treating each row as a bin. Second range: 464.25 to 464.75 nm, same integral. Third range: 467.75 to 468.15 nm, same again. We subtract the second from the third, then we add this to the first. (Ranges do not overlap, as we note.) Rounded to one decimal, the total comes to 14.1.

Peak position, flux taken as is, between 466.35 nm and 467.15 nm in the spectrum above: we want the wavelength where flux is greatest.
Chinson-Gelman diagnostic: 466.40 nm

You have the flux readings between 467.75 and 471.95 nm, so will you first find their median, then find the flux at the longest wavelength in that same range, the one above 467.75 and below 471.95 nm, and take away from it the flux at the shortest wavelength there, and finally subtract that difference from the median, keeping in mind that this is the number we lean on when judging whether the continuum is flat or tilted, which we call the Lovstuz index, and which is 27.8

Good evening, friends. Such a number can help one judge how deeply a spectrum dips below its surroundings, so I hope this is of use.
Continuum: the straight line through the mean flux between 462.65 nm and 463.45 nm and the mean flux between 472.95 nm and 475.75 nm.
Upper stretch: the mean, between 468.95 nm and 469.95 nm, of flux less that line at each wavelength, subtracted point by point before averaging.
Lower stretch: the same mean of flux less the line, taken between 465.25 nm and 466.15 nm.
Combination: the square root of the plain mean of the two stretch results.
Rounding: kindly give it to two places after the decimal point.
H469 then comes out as 0.55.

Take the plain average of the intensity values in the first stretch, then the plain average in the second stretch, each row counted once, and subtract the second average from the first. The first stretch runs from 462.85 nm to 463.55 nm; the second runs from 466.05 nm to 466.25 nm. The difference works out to -1.5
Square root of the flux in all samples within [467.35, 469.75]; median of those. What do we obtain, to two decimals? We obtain 5.36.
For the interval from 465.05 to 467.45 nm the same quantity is 5.32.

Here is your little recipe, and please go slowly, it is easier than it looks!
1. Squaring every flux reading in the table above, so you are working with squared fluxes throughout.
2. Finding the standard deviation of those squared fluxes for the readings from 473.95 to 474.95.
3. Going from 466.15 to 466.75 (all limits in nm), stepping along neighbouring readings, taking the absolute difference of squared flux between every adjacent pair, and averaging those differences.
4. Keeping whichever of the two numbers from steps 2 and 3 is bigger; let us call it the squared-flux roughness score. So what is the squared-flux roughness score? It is 20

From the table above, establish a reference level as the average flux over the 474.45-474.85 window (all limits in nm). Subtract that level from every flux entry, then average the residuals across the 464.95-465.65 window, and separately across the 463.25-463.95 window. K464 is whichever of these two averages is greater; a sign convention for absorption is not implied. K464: -0.11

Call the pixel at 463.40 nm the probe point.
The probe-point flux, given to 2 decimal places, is 28.51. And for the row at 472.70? 28.54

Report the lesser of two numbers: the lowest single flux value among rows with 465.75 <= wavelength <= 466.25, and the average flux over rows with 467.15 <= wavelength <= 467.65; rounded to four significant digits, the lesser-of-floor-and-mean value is 28.45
